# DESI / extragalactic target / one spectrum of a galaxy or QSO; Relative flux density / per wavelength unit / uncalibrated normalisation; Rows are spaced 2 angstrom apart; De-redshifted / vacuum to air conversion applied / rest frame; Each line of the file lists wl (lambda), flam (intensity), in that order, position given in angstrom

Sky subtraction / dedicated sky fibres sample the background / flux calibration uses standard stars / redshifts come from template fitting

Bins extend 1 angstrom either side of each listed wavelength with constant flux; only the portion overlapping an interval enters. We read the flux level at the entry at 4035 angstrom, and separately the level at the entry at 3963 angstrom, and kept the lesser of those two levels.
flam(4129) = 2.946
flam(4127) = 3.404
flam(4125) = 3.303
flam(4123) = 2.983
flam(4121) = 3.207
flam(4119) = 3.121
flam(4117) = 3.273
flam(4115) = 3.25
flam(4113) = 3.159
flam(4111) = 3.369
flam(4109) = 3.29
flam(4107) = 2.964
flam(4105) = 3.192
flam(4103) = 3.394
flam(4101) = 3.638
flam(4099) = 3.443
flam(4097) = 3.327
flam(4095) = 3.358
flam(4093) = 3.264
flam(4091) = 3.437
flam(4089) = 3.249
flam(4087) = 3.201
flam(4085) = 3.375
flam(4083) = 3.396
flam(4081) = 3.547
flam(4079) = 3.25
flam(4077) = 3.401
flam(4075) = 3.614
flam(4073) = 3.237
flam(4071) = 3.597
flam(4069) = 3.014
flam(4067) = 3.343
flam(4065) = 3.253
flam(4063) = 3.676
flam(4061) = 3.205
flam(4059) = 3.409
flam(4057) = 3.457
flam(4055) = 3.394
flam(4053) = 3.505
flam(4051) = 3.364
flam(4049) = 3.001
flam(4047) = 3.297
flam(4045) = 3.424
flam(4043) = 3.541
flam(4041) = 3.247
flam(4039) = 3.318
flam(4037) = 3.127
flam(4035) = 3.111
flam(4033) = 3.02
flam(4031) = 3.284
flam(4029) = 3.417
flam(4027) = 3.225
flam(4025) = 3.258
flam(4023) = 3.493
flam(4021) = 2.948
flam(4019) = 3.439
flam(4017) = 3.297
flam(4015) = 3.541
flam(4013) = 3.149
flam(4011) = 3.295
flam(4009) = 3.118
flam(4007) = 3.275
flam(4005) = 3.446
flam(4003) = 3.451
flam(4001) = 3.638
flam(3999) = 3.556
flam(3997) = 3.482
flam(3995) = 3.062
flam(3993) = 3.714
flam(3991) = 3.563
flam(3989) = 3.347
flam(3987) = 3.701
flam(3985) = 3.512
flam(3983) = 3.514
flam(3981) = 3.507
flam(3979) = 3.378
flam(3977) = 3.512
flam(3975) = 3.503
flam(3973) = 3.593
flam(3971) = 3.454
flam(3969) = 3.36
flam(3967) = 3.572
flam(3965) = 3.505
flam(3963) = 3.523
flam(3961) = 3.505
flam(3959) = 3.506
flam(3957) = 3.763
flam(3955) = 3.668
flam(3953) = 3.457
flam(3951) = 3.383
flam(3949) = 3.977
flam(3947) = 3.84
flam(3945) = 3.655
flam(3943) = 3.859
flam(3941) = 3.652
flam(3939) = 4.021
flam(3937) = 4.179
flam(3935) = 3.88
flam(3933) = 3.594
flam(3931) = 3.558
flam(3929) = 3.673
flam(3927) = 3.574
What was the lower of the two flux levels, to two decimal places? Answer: 3.11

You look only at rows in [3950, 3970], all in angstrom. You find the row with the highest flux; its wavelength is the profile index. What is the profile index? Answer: 3957 angstrom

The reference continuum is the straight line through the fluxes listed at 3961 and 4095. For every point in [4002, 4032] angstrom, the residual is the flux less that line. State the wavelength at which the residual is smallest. 4021 angstrom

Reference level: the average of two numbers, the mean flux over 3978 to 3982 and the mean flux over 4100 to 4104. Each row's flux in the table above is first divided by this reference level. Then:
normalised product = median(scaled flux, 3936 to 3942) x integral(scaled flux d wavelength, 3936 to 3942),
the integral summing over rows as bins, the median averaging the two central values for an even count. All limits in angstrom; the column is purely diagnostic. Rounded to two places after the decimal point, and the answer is 7.87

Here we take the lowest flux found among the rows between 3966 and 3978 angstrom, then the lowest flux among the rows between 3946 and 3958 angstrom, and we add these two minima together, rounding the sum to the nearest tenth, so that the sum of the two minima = 6.7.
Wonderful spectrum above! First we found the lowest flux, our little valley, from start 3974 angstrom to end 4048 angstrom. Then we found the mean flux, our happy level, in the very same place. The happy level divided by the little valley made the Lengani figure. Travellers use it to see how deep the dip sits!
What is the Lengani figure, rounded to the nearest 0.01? 1.14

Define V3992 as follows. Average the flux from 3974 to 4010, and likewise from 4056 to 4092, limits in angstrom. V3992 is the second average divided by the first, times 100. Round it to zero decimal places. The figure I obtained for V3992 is 97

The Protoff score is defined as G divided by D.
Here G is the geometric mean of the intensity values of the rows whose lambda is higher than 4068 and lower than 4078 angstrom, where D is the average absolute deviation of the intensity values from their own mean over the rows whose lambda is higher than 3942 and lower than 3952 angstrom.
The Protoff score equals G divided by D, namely 19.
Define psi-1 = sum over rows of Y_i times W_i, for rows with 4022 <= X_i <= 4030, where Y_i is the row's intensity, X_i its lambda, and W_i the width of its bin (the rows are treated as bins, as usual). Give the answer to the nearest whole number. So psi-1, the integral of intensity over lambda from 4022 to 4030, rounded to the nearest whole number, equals 27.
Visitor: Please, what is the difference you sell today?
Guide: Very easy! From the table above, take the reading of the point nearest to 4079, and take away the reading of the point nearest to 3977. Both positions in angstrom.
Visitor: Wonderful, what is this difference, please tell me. -0.26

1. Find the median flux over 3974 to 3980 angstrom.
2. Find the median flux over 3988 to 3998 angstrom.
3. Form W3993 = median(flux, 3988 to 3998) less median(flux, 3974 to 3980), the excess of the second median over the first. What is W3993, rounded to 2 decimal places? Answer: -0.02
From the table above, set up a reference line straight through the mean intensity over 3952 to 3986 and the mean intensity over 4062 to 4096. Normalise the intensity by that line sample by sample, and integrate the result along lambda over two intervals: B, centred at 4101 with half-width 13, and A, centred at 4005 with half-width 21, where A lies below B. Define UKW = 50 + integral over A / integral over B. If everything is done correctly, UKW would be 51.6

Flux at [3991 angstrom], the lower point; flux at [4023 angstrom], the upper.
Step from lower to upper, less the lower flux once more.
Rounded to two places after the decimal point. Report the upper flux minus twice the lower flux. -3.63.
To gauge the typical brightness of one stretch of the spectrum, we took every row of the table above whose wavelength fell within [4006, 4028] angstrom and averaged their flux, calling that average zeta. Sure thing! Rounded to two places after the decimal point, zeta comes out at 3.28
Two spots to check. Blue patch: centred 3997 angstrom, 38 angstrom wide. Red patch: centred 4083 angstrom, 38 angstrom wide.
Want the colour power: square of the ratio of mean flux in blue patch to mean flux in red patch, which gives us 1.04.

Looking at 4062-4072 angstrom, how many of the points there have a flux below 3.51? 3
